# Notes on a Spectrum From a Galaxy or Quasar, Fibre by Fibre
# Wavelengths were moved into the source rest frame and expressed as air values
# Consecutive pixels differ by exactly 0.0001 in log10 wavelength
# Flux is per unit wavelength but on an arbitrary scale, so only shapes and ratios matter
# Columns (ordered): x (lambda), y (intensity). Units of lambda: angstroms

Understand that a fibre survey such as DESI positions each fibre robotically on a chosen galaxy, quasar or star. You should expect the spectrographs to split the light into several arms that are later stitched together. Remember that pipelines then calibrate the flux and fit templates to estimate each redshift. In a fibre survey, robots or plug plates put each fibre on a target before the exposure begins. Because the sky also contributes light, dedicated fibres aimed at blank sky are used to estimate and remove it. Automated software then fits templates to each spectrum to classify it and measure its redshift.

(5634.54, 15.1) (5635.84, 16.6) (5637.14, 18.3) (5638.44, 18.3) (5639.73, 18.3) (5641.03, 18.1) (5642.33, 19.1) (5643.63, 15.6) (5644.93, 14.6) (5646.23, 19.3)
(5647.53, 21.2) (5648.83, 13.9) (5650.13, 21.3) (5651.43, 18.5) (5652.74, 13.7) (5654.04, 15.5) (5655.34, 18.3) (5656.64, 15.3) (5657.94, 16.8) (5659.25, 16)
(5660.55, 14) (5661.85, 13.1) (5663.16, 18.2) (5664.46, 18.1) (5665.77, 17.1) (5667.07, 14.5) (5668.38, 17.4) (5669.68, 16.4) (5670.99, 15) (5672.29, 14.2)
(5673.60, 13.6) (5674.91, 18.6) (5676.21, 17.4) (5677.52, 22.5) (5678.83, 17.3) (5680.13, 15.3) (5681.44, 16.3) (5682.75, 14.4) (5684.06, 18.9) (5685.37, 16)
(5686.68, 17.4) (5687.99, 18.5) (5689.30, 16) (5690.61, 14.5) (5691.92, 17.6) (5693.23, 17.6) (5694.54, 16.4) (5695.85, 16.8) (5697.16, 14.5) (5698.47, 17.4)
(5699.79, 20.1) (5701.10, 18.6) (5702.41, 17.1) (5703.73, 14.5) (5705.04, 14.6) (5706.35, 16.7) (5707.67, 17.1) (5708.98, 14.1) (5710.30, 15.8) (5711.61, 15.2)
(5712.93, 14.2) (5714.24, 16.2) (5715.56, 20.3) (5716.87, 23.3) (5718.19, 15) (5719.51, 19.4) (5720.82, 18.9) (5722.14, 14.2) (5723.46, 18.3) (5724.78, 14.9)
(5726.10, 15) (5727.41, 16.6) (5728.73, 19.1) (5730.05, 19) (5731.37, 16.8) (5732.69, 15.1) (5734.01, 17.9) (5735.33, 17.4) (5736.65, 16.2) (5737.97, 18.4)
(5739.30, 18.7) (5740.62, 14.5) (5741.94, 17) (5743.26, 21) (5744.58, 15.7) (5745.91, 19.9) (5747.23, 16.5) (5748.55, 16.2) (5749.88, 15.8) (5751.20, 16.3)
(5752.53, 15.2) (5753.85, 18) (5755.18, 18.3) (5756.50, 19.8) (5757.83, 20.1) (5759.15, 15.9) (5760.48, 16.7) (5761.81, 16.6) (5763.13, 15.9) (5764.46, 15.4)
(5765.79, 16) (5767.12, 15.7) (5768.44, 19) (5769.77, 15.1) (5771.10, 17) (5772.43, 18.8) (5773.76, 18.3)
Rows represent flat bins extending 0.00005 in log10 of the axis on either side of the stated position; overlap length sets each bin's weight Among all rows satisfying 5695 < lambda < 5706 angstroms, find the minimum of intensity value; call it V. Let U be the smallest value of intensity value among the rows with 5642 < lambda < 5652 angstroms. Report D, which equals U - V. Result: -0.6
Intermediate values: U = 13.9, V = 14.5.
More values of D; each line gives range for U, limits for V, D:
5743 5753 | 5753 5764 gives -0.7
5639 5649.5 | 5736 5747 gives -0.6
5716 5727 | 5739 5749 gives -0.3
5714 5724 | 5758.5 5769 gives -1.2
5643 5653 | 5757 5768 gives -1.7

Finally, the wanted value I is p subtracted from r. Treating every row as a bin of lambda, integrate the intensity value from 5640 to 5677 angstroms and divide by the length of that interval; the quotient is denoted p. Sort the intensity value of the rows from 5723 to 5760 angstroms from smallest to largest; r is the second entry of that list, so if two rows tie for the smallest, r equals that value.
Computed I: -1.7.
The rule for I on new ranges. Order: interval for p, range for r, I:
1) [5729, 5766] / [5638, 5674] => -3.6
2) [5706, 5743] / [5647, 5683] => -3.4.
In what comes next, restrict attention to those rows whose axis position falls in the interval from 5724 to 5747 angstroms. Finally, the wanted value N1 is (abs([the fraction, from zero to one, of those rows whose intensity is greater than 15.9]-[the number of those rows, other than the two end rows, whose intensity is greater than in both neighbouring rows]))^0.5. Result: 1.8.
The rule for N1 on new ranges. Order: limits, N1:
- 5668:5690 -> 2.1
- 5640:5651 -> 1.2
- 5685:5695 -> 0.4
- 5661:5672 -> 1.2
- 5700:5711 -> 0.7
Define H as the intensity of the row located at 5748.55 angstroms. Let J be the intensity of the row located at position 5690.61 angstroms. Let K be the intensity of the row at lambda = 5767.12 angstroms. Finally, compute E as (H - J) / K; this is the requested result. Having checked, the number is 0.1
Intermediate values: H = 16.2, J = 14.5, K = 15.7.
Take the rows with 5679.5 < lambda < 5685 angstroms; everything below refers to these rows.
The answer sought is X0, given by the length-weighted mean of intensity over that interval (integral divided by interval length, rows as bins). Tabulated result 16.2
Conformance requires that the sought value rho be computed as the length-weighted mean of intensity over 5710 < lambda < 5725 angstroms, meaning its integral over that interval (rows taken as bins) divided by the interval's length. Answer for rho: 17.2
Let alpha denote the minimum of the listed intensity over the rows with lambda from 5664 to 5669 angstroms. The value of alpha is 14.5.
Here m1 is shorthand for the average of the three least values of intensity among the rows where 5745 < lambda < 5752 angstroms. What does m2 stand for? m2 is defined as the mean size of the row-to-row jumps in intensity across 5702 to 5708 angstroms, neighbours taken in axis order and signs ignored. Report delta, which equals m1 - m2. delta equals 14.8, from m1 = 16.1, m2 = 1.3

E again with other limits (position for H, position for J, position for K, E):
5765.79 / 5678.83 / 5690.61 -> -0.1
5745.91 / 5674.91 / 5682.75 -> 0.1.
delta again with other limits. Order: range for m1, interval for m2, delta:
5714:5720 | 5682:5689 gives 14.4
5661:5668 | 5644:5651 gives 9.6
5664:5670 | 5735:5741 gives 14.0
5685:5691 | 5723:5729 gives 13.6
